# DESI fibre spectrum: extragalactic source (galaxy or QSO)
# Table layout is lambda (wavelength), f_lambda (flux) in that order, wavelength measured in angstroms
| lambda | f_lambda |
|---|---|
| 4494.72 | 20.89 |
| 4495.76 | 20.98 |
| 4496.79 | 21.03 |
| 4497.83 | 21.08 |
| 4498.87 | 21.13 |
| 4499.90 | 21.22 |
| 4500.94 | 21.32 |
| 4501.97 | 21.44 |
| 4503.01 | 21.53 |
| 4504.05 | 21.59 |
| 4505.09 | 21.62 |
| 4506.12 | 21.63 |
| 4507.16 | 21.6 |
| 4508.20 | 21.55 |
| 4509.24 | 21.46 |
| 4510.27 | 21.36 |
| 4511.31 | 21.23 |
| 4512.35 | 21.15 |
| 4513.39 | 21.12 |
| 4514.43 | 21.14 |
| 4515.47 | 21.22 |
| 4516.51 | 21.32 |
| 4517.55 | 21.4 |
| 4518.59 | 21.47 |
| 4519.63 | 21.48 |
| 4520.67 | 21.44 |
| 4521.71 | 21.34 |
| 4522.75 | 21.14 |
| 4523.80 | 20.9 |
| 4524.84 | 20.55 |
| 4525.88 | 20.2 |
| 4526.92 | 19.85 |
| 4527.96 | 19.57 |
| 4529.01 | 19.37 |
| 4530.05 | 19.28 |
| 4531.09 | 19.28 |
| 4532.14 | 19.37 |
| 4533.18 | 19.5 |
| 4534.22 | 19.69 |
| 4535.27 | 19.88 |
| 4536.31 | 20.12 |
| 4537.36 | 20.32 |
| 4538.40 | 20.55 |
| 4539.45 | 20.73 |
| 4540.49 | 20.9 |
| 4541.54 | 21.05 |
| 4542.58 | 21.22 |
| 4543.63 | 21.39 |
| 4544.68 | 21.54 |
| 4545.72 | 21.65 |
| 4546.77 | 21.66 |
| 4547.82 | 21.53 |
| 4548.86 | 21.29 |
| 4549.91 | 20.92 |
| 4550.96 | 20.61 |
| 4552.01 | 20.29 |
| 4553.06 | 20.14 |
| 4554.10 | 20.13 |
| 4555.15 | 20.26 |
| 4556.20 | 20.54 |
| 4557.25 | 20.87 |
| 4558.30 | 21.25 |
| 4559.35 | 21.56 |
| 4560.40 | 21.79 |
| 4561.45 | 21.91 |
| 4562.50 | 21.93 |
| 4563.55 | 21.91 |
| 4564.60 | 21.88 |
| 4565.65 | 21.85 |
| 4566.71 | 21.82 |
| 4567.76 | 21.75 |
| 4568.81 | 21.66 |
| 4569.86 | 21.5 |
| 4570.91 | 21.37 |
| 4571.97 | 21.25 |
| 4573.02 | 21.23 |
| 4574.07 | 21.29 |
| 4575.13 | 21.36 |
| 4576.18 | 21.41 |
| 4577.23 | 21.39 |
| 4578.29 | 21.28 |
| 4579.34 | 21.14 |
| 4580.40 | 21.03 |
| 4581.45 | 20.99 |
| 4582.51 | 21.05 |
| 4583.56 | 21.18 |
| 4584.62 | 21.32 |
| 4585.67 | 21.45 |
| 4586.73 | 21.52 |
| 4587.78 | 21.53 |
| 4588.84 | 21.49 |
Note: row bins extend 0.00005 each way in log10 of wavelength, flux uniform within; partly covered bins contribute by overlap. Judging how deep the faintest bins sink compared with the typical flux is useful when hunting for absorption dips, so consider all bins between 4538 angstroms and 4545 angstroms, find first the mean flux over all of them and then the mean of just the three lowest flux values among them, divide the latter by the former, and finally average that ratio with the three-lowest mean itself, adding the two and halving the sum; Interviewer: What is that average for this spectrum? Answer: 10.9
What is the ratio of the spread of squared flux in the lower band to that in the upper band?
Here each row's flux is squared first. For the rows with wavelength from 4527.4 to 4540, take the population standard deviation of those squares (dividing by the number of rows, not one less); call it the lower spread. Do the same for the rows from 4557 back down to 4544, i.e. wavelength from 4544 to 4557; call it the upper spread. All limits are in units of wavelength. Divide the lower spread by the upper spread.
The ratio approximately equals 0.8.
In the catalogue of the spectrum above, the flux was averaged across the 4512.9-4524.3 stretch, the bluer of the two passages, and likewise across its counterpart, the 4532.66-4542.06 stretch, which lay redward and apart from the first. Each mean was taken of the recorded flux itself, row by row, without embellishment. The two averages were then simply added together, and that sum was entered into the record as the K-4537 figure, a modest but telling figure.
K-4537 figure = 41.6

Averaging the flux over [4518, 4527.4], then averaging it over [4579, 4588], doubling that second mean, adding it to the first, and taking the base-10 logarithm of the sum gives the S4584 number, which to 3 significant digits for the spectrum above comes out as 1.80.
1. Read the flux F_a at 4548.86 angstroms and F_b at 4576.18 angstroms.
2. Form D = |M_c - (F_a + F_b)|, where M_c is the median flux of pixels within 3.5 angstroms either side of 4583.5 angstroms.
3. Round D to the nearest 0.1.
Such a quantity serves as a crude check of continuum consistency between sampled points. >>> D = 21.5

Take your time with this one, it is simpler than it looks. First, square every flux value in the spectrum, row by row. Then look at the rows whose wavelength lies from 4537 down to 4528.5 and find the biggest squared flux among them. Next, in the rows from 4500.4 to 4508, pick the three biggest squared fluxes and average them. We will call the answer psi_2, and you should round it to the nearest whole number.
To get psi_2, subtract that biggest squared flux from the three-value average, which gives 62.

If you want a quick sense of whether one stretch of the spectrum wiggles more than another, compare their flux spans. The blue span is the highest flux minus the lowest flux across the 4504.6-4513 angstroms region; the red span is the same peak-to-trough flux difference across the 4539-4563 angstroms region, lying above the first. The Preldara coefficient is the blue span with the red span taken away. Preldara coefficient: -1.3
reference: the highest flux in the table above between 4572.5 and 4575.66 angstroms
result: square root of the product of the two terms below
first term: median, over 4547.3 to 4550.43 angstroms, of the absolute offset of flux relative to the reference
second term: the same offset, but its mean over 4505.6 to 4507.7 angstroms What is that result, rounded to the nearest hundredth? 0.21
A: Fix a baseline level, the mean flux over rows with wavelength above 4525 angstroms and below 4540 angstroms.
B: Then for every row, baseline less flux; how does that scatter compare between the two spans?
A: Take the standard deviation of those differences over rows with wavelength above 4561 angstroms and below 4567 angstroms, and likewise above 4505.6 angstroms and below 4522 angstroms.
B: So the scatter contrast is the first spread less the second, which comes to -0.12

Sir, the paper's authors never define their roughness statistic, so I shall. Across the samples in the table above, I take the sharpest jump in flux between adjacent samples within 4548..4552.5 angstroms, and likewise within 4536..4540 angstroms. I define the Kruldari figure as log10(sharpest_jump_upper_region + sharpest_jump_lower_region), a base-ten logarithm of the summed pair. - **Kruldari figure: -0.22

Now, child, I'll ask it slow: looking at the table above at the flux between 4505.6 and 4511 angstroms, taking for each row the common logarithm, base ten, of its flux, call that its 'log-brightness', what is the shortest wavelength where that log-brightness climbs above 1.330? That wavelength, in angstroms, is 4506.12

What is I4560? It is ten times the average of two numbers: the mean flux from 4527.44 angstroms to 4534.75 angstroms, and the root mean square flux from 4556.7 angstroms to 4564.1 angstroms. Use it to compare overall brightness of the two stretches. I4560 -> 205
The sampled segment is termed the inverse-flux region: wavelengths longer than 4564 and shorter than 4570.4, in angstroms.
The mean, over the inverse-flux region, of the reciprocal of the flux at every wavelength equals 0.0460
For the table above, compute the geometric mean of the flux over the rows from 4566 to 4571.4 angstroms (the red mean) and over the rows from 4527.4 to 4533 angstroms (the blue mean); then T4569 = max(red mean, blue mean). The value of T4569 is 21.6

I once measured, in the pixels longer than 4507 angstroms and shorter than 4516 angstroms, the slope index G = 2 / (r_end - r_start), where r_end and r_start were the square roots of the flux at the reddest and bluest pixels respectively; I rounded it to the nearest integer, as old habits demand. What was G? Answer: -49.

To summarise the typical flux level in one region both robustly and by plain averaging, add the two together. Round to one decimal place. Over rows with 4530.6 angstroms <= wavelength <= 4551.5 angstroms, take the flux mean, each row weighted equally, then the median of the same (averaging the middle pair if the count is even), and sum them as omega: 41.5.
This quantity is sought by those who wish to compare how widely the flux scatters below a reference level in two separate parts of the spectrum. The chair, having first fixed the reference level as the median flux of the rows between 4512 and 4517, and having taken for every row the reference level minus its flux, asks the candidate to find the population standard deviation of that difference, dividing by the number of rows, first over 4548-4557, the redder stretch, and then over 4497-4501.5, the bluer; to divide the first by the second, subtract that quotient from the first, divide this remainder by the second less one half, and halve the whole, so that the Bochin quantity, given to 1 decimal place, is 4.7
